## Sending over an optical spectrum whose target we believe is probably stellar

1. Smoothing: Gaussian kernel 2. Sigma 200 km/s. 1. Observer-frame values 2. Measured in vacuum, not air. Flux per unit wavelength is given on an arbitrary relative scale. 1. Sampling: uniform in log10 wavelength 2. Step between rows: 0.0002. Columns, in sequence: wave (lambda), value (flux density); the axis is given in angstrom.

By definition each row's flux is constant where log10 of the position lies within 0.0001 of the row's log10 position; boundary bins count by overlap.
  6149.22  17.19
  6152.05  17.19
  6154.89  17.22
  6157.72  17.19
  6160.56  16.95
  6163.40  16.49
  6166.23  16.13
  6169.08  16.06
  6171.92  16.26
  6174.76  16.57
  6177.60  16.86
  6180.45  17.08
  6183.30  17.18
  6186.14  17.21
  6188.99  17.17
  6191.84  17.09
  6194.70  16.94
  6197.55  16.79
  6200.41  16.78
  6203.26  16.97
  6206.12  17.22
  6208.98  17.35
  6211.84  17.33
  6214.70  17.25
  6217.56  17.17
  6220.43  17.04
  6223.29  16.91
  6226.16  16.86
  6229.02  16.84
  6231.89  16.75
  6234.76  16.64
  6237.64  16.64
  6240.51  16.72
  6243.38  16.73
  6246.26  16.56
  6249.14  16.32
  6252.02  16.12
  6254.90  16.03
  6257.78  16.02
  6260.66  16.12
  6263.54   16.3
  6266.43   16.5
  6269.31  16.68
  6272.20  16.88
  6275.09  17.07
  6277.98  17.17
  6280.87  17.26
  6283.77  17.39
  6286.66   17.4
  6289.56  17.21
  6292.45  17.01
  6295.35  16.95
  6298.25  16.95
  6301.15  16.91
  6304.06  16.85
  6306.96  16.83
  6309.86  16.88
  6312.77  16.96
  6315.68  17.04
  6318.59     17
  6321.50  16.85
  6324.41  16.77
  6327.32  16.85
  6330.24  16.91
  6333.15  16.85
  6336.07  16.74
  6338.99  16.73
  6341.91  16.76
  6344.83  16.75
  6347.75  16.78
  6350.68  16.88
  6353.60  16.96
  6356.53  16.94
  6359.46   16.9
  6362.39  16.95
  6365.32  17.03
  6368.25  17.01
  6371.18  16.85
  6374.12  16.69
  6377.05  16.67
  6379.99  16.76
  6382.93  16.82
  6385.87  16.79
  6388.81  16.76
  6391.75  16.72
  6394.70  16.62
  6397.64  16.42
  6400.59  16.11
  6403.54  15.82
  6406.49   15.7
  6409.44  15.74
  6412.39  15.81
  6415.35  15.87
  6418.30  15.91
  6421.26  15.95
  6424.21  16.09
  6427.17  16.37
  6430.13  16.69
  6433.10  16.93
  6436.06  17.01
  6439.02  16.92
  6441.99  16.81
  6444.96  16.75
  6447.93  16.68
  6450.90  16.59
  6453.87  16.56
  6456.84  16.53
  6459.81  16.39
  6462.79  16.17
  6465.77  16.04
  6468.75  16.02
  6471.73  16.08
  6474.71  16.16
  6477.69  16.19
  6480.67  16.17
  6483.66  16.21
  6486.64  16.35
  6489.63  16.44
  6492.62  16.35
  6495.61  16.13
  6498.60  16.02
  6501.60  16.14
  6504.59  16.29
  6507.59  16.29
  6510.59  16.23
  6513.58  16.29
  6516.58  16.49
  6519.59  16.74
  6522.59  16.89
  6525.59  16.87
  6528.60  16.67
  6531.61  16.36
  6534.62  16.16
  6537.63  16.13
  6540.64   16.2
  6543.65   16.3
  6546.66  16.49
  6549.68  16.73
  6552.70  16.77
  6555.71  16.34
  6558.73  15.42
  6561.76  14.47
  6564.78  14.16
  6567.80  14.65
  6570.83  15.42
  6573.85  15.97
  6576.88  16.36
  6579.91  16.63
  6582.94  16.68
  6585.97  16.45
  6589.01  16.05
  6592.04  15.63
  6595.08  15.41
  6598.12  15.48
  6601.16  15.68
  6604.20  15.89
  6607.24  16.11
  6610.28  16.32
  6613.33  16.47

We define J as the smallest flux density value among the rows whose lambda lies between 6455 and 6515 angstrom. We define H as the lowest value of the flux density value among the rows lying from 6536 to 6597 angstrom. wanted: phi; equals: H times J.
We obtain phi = 227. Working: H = 14.16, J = 16.02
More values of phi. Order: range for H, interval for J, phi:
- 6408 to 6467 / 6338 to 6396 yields 262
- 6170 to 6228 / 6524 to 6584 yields 230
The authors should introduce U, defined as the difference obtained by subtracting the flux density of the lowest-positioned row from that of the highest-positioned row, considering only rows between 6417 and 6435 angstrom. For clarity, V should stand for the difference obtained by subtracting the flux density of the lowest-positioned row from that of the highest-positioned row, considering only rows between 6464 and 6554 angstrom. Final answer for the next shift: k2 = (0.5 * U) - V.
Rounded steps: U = 1.02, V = 0.7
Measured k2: -0.2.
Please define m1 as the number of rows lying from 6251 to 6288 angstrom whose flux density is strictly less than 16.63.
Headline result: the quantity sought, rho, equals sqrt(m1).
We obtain 2.4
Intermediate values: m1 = 6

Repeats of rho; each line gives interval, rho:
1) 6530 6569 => 3.3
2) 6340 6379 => 0.0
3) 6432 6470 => 2.6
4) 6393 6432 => 3.5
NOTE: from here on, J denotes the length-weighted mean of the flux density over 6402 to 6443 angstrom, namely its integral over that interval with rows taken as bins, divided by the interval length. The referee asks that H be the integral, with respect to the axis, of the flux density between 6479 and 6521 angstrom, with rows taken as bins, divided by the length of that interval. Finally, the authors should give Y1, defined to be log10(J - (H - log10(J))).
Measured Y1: 0.07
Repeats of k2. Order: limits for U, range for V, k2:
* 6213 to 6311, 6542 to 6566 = 2.0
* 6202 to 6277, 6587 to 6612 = -0.2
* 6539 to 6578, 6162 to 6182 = -0.5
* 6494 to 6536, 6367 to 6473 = 0.9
